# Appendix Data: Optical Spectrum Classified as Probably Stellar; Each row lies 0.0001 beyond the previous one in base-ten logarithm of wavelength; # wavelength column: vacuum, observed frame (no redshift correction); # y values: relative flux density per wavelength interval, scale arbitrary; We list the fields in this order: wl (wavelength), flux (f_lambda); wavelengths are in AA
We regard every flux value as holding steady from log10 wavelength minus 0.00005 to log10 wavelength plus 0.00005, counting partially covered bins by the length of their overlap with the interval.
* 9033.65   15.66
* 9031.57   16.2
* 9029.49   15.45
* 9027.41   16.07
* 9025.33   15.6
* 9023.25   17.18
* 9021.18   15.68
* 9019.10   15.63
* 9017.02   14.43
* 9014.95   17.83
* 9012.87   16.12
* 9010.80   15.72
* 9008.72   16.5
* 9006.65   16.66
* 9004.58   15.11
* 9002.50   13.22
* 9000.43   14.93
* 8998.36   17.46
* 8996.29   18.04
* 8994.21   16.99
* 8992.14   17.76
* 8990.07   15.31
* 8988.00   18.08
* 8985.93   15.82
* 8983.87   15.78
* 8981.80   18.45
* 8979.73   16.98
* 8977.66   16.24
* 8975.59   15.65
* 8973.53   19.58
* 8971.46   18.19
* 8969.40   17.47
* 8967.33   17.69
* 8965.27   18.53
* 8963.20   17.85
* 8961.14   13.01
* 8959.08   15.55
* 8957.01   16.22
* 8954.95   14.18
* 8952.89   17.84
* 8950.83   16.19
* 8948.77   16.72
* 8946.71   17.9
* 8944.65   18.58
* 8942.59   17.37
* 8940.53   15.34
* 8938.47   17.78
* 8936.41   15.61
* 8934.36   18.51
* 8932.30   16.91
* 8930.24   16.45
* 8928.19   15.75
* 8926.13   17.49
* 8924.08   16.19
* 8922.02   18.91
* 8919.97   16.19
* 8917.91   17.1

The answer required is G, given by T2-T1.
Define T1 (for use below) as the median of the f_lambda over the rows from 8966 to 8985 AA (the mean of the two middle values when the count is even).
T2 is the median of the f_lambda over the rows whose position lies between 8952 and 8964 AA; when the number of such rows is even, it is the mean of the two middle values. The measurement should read -1.6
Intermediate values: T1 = 17.5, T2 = 15.9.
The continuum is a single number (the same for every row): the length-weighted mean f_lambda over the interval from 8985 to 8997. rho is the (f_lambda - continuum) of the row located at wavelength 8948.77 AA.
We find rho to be -0.3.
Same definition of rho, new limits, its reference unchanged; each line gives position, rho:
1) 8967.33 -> 0.7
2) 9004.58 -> -1.9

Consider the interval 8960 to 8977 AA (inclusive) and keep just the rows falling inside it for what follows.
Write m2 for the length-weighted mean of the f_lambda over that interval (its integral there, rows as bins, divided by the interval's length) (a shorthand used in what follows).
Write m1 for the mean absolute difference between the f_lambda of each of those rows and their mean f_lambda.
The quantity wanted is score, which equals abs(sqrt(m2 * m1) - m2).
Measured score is 12.2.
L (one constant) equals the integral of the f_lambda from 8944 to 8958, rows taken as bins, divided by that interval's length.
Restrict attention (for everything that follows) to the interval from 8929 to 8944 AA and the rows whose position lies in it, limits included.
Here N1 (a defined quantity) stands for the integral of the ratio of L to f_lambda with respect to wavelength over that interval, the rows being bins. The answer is 15.0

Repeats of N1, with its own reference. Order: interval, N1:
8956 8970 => 14.3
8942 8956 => 13.9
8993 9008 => 15.8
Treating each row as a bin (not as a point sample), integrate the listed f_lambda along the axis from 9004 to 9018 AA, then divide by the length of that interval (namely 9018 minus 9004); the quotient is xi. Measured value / 16.1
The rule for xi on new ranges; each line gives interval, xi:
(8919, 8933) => 16.8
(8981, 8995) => 16.9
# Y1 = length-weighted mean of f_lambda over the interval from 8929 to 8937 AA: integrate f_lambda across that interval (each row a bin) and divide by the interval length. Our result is 16.9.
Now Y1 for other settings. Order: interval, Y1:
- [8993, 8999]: 17.5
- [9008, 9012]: 16.1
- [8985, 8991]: 16.4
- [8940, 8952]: 17.1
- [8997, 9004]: 15.3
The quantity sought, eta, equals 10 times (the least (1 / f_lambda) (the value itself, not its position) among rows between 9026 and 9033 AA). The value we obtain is 0.617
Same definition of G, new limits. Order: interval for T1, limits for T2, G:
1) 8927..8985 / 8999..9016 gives -1.0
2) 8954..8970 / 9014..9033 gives -1.2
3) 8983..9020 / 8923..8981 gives 1.0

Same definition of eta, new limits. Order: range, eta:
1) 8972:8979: 0.511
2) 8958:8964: 0.560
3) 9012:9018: 0.561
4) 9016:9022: 0.638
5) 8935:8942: 0.562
